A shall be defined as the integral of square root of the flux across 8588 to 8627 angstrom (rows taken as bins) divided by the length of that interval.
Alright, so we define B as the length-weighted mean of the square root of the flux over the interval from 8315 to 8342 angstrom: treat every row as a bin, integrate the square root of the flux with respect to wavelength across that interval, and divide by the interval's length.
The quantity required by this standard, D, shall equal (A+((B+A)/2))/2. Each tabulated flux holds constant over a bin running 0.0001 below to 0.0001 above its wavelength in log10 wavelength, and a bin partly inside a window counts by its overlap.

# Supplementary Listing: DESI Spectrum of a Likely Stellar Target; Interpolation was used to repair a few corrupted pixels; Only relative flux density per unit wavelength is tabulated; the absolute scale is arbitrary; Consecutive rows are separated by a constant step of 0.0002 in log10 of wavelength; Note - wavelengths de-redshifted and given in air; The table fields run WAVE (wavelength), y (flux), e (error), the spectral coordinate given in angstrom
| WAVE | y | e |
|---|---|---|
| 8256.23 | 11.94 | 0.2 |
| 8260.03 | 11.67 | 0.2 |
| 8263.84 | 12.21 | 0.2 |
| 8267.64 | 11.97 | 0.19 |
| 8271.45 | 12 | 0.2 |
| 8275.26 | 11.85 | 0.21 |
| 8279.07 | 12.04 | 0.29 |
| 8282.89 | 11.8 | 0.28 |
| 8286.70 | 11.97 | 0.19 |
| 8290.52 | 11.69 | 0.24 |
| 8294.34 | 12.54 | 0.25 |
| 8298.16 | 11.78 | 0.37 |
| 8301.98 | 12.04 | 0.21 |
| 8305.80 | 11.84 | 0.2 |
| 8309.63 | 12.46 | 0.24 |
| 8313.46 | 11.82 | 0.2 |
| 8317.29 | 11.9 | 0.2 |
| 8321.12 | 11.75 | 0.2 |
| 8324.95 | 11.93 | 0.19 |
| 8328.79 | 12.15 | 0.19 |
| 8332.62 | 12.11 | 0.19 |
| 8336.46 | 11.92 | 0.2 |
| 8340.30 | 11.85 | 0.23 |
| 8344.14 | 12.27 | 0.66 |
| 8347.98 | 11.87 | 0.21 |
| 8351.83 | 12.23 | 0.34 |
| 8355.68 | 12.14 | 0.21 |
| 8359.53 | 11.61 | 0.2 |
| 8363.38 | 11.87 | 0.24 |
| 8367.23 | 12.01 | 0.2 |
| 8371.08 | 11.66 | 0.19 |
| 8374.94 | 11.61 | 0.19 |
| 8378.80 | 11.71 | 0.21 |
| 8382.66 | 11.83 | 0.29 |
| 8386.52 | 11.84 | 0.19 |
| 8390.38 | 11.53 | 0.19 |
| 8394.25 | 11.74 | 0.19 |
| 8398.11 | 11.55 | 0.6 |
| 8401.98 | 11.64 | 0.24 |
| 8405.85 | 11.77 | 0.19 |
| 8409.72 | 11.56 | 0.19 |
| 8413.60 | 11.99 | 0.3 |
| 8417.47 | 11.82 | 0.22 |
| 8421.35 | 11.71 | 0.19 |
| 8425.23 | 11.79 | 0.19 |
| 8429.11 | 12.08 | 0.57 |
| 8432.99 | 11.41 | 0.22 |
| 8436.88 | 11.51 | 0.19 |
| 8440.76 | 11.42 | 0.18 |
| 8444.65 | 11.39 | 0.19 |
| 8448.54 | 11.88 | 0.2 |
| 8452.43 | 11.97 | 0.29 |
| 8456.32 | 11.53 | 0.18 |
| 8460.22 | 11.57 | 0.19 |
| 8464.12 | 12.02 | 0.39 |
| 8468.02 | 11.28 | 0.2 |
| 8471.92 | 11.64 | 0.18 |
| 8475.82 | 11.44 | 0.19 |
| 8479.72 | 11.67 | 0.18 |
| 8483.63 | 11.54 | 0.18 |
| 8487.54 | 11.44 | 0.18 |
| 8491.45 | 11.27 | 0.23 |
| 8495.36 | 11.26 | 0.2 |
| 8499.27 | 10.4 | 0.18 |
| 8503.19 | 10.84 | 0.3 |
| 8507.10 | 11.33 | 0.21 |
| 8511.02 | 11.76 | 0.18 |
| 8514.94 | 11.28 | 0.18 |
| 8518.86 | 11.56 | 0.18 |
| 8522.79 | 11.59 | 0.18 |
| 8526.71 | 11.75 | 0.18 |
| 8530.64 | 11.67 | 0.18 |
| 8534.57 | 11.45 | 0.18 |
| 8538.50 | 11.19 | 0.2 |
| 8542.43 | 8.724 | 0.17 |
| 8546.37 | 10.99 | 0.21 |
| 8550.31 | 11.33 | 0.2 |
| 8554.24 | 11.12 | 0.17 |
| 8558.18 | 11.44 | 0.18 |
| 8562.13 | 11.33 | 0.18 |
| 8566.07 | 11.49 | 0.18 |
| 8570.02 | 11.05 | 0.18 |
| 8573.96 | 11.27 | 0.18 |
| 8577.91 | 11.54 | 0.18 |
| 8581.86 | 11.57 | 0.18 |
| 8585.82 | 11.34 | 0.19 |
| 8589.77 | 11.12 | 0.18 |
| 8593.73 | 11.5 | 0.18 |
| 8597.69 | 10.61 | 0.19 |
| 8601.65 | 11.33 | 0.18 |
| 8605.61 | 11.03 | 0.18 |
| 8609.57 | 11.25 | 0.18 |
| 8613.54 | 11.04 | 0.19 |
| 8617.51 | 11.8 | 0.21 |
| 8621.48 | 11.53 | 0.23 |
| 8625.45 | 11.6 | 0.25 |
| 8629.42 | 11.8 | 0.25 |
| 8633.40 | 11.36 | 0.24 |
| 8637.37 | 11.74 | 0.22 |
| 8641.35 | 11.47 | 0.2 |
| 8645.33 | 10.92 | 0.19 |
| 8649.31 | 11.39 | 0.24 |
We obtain 3.382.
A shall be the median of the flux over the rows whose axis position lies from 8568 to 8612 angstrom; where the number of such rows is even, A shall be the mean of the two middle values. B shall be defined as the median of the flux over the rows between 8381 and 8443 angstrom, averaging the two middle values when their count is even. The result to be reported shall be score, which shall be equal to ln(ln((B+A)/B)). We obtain -0.395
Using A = 11.3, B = 11.7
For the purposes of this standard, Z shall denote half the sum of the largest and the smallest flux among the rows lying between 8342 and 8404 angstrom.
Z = 11.9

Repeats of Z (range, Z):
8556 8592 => 11.3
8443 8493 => 11.6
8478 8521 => 11.1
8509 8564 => 10.2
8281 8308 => 12.1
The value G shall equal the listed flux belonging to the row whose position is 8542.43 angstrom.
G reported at 8.724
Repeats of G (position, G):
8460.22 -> 11.57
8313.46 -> 11.82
